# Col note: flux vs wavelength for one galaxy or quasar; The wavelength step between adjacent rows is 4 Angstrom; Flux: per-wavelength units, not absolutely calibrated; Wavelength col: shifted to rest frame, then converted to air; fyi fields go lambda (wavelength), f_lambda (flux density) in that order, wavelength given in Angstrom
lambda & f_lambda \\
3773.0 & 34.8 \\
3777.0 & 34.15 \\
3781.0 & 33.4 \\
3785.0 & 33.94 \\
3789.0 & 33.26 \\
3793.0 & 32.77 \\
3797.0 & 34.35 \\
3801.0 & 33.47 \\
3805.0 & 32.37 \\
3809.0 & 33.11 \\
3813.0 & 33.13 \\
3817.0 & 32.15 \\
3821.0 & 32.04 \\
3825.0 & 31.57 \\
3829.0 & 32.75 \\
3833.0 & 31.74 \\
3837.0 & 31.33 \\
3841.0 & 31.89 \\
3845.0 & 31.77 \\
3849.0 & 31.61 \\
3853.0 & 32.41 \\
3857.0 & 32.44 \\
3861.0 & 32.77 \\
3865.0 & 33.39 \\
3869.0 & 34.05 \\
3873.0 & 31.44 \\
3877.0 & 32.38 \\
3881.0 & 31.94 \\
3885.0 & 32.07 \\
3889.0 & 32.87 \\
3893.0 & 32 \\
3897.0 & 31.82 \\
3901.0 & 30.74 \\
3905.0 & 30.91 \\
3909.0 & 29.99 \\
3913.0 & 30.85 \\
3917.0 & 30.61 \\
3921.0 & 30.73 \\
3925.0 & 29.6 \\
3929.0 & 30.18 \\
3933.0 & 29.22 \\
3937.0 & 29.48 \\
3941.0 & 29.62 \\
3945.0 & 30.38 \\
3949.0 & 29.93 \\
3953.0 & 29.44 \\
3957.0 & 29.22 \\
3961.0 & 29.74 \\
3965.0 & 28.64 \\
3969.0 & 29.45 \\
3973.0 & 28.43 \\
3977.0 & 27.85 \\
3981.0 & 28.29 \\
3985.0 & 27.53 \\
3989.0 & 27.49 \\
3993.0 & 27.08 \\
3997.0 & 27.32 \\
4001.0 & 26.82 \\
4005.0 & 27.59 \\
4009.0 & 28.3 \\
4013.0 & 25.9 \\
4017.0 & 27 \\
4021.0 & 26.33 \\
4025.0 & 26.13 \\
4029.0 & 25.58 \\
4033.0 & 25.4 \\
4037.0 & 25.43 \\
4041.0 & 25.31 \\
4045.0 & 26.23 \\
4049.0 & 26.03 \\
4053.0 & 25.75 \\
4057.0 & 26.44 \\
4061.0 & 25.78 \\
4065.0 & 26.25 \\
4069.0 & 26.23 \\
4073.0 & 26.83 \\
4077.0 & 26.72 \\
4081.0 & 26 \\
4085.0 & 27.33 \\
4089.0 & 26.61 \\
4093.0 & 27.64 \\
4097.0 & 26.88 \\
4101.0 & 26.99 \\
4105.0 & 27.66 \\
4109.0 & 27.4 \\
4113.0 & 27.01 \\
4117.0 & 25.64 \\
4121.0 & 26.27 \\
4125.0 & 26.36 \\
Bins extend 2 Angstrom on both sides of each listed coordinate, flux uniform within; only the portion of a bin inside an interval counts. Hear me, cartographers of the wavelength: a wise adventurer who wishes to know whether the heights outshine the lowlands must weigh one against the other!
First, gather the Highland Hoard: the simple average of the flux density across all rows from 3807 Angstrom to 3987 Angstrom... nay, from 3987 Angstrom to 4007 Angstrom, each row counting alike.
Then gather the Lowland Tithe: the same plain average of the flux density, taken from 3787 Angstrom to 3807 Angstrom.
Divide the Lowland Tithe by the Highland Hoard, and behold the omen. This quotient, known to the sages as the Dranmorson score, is 1.22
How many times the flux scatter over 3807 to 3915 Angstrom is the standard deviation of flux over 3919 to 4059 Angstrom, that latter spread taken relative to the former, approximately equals 1.9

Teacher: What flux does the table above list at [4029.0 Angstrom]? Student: 25.58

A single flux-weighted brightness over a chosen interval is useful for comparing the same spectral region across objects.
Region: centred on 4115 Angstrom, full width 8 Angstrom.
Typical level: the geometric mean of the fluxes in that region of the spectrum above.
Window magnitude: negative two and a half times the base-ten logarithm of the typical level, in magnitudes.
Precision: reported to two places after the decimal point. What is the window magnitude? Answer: -3.55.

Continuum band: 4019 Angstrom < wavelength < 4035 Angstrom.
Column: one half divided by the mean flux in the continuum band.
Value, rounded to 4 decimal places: 0.0193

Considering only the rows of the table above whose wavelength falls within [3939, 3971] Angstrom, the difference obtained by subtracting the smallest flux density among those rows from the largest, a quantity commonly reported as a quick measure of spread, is 1.7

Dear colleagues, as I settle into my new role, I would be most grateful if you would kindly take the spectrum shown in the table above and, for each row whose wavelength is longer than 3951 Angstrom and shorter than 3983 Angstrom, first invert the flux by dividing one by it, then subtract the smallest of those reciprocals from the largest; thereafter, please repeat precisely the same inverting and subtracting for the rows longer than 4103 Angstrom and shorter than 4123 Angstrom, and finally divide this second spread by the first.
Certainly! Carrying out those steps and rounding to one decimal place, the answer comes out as 1.2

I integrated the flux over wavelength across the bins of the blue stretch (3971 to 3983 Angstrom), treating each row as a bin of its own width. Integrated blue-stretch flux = 338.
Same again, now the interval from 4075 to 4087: 320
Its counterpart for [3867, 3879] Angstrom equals 391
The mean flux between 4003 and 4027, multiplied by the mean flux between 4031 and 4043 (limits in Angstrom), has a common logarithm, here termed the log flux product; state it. 2.83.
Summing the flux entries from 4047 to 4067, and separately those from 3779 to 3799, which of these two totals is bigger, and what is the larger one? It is 168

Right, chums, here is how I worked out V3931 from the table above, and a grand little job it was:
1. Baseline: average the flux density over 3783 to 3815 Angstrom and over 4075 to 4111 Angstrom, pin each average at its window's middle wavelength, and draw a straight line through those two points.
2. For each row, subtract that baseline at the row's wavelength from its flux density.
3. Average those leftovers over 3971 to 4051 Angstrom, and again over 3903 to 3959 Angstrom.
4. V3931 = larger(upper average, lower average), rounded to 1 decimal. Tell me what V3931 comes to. -0.5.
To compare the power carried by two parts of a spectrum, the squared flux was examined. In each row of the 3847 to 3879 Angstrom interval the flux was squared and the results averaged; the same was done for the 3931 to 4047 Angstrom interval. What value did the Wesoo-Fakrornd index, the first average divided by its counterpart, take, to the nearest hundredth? 1.37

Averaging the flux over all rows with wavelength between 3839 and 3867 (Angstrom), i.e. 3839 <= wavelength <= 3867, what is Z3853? 32.3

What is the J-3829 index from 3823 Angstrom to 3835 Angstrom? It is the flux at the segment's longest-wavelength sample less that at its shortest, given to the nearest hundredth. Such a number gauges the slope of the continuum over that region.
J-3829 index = 0.17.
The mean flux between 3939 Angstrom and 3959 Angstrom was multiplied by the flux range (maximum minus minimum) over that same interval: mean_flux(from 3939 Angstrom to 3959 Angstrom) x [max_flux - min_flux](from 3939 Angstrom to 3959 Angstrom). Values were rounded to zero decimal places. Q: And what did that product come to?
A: 34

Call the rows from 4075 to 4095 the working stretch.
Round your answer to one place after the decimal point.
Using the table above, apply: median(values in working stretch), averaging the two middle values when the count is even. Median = 26.7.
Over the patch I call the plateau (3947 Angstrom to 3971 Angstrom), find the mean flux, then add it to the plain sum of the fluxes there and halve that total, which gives 103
